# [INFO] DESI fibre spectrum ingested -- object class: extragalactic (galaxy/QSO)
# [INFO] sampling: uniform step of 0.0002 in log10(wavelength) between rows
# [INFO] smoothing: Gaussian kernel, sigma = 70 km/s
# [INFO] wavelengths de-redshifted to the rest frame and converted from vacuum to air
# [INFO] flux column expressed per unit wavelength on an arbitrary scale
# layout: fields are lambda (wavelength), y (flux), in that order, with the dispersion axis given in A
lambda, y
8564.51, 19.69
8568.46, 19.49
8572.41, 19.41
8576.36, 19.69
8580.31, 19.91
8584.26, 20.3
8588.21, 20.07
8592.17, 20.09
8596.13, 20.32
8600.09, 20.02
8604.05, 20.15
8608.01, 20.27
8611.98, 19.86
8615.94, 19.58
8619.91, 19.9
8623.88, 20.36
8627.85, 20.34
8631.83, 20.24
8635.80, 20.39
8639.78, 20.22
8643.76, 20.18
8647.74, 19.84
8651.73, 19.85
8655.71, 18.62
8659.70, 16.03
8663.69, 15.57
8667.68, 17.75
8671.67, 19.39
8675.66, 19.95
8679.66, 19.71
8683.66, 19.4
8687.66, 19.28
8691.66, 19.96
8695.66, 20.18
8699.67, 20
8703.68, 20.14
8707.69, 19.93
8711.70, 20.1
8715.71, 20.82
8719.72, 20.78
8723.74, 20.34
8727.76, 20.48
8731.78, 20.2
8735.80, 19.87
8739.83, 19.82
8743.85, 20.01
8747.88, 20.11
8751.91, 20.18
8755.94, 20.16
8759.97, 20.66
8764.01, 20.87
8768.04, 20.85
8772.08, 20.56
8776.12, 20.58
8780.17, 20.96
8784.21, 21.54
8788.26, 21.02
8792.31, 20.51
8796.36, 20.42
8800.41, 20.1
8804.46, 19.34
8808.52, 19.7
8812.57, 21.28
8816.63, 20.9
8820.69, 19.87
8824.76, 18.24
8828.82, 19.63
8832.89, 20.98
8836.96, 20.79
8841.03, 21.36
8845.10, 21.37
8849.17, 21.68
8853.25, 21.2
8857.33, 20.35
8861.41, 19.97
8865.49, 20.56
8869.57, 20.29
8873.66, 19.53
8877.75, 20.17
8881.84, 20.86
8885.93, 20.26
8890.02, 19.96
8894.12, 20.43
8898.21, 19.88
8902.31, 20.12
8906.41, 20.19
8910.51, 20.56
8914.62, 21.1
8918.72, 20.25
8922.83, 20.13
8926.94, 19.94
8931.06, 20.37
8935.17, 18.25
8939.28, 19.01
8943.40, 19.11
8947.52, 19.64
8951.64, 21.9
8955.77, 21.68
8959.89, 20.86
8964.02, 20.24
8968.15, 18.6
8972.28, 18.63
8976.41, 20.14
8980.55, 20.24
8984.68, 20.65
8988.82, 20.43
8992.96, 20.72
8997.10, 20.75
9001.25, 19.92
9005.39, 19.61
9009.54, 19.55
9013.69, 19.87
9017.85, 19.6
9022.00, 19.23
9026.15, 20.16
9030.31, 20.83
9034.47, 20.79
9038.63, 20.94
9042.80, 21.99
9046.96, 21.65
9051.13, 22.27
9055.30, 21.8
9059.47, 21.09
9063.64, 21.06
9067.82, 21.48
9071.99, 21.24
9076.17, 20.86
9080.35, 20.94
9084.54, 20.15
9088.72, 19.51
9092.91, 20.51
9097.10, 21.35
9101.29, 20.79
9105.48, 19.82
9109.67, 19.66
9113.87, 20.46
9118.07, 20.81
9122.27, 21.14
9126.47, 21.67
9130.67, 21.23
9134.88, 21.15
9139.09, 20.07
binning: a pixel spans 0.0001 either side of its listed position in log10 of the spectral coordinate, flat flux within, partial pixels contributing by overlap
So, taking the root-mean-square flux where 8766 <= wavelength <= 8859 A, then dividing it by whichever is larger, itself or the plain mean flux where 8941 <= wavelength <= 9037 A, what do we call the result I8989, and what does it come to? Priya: 1.00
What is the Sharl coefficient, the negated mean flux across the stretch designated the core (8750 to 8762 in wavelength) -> -20.3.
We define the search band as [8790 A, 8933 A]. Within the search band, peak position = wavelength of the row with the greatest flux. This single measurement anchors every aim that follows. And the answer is 8849.17 A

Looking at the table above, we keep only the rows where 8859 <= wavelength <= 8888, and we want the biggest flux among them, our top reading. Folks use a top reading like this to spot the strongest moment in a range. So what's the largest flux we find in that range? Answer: 20.86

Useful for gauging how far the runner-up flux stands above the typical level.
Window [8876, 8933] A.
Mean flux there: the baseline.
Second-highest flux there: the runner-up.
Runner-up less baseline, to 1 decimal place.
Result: 0.6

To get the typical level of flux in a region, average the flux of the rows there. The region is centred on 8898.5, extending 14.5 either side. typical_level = 20.2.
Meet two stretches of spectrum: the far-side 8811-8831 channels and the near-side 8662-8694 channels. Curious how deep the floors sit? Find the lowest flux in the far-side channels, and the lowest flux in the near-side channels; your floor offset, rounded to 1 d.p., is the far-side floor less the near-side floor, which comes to 2.7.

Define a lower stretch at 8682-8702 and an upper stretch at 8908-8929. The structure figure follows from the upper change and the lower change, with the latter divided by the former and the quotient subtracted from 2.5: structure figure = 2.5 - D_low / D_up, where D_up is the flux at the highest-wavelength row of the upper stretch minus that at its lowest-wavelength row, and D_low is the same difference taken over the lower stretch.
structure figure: 3.5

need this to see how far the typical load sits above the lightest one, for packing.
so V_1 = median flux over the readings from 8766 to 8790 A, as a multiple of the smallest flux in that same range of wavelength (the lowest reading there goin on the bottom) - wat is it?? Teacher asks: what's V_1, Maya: 1.02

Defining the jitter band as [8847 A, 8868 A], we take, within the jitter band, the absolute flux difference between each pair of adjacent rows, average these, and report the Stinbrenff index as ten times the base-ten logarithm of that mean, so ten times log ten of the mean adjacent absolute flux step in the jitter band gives -2.4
